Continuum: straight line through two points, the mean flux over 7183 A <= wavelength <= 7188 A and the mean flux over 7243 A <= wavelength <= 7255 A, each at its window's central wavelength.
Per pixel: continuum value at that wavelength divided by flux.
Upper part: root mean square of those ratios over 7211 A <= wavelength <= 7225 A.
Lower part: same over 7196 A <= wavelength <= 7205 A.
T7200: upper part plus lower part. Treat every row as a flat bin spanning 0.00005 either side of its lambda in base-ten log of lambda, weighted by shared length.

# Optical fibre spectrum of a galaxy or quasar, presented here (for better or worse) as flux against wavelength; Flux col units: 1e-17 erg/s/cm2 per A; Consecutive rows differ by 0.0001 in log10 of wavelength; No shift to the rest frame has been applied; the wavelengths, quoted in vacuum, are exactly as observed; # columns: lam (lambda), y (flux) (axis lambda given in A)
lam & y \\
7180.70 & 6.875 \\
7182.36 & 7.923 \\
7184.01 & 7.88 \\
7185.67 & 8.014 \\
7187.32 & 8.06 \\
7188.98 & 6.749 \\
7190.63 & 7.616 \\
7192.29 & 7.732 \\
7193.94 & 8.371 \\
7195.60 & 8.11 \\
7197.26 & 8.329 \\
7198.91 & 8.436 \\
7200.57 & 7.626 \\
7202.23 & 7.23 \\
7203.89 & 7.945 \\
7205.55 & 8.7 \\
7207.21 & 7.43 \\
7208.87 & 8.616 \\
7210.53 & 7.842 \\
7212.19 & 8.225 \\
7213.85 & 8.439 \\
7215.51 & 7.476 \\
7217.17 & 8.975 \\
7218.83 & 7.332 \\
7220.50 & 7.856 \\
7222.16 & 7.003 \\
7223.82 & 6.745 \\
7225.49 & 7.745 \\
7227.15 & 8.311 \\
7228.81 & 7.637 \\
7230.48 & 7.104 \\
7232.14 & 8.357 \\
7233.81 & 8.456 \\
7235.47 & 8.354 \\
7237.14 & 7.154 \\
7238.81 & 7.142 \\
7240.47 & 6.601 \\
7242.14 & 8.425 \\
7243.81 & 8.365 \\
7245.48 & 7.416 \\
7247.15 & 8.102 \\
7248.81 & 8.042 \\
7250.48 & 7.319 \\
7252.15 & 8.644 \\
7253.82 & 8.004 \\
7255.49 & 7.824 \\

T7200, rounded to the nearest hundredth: 2.06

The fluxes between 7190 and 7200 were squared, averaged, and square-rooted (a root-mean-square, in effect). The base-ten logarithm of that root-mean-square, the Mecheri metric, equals 0.909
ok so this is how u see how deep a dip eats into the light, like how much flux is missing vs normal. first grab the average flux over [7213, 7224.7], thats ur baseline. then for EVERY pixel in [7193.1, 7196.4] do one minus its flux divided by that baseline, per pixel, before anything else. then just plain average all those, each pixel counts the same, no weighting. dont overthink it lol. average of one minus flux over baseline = -0.07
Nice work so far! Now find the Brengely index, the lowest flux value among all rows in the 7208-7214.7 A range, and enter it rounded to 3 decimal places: 7.842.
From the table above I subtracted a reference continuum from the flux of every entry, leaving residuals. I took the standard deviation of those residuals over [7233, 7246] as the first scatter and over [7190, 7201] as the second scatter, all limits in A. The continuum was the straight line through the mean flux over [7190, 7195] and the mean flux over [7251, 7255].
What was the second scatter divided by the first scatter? 0.48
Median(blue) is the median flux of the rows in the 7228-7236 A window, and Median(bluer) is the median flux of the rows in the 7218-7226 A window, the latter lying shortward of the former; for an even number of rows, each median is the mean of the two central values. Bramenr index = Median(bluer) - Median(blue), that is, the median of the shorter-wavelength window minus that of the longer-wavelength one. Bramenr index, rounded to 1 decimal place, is -1.0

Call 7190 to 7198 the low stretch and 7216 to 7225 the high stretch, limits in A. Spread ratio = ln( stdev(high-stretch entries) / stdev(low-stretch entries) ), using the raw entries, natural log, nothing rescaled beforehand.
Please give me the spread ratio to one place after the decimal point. 0.9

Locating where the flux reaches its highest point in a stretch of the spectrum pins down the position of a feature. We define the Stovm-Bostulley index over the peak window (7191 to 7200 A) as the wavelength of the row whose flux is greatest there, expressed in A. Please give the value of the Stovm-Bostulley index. 7198.91 A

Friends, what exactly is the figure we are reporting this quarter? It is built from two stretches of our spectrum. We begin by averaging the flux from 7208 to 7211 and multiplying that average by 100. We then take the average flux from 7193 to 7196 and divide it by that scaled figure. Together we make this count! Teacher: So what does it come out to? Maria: 0.0100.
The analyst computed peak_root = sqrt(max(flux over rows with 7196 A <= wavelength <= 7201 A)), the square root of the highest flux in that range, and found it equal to 2.90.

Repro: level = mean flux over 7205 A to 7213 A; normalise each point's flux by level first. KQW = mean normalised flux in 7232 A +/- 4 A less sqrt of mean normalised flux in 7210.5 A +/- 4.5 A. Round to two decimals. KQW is -0.02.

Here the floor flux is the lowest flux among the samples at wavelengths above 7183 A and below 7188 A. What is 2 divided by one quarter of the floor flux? 1.02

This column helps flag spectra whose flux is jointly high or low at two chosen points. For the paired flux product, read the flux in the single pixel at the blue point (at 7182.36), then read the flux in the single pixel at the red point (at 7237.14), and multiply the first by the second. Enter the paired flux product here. 56.7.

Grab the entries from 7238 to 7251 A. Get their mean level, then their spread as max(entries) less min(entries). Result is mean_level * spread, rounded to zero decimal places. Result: 14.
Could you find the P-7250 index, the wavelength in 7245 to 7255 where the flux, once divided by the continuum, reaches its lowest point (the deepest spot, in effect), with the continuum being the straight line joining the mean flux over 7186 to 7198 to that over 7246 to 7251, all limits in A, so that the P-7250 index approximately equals 7250.48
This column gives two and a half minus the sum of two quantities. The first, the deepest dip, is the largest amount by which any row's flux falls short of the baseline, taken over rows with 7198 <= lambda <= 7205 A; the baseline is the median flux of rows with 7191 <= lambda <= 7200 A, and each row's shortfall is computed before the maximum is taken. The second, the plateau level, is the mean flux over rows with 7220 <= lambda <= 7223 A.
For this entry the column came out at -6.0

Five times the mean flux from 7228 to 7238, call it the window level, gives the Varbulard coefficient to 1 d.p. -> 39.2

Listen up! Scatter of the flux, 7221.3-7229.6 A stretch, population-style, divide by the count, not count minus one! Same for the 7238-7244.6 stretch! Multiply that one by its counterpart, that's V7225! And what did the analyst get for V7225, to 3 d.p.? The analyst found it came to 0.438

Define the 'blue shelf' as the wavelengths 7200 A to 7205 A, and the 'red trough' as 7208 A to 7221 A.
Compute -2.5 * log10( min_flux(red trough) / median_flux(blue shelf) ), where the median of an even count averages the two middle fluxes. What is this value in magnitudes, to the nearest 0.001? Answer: 0.043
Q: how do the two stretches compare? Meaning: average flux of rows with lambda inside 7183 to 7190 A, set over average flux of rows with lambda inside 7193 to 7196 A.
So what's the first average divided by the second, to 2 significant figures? 0.93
